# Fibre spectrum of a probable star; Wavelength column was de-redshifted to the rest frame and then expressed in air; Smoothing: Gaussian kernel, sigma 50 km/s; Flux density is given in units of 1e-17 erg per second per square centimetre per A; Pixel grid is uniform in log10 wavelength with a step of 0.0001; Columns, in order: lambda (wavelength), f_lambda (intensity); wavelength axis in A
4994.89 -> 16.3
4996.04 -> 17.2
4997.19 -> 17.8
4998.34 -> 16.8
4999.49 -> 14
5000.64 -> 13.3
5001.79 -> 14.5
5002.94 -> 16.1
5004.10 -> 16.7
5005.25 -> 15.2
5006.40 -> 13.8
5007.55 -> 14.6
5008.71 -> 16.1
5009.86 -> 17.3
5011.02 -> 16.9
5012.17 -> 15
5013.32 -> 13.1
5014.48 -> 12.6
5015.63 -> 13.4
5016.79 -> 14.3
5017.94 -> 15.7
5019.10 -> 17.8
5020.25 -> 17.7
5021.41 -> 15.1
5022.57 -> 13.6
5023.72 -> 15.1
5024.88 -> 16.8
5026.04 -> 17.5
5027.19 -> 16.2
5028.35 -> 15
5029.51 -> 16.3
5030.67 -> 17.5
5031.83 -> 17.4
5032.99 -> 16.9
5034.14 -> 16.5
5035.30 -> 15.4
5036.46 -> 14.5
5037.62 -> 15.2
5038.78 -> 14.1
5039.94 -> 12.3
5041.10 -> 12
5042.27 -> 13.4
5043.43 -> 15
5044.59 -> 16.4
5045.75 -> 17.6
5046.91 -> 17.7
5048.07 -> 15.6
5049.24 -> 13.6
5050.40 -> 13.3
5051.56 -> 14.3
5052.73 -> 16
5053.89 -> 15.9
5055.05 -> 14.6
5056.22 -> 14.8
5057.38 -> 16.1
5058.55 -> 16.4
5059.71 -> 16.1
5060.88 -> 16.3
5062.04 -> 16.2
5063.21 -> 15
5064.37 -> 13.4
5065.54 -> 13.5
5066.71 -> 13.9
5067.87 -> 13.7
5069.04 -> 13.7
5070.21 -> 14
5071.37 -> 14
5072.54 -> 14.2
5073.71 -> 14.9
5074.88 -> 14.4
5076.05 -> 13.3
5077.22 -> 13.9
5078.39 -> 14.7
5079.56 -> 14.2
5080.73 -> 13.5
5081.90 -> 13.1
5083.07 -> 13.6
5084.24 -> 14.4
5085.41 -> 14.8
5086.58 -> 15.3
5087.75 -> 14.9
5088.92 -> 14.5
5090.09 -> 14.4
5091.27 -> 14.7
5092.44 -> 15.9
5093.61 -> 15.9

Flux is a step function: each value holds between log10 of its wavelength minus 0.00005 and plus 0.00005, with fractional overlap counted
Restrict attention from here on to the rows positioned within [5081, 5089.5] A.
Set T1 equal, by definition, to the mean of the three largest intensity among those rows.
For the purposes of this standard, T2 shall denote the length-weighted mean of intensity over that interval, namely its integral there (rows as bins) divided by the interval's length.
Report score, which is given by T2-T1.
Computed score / -0.7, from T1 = 15.0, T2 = 14.3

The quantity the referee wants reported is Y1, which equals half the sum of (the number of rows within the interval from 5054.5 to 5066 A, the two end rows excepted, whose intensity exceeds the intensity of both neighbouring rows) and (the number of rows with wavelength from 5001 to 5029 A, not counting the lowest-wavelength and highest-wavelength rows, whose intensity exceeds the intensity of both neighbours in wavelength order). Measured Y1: 3.0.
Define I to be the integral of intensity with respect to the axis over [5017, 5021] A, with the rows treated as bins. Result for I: 67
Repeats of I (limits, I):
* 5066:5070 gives 55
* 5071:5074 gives 43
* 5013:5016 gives 39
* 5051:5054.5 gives 54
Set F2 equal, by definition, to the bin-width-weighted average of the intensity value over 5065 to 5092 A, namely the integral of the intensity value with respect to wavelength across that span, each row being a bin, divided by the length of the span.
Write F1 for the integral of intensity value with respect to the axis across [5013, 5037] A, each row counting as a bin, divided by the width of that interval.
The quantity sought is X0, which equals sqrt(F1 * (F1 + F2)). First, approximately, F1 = 15.7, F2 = 14.2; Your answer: 21.6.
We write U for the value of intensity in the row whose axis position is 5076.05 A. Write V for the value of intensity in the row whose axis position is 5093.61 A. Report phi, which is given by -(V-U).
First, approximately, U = 13.3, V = 15.9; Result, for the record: -3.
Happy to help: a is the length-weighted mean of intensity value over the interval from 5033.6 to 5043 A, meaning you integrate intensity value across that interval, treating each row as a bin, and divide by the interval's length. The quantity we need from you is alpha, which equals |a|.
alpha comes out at 14.2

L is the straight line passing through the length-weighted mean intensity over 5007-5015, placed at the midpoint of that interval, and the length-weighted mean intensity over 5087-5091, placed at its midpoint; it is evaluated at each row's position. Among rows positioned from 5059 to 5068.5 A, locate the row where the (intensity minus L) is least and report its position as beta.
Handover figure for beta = 5064.37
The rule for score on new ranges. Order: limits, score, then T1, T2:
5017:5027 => -1.6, 17.7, 16.1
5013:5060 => -2.4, 17.7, 15.3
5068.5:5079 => -0.5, 14.7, 14.1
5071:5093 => -1.0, 15.4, 14.3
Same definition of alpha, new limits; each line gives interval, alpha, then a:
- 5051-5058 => 15.3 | 15.3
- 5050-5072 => 14.8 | 14.8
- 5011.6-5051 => 15.3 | 15.3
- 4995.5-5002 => 15.7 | 15.7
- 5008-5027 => 15.5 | 15.5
